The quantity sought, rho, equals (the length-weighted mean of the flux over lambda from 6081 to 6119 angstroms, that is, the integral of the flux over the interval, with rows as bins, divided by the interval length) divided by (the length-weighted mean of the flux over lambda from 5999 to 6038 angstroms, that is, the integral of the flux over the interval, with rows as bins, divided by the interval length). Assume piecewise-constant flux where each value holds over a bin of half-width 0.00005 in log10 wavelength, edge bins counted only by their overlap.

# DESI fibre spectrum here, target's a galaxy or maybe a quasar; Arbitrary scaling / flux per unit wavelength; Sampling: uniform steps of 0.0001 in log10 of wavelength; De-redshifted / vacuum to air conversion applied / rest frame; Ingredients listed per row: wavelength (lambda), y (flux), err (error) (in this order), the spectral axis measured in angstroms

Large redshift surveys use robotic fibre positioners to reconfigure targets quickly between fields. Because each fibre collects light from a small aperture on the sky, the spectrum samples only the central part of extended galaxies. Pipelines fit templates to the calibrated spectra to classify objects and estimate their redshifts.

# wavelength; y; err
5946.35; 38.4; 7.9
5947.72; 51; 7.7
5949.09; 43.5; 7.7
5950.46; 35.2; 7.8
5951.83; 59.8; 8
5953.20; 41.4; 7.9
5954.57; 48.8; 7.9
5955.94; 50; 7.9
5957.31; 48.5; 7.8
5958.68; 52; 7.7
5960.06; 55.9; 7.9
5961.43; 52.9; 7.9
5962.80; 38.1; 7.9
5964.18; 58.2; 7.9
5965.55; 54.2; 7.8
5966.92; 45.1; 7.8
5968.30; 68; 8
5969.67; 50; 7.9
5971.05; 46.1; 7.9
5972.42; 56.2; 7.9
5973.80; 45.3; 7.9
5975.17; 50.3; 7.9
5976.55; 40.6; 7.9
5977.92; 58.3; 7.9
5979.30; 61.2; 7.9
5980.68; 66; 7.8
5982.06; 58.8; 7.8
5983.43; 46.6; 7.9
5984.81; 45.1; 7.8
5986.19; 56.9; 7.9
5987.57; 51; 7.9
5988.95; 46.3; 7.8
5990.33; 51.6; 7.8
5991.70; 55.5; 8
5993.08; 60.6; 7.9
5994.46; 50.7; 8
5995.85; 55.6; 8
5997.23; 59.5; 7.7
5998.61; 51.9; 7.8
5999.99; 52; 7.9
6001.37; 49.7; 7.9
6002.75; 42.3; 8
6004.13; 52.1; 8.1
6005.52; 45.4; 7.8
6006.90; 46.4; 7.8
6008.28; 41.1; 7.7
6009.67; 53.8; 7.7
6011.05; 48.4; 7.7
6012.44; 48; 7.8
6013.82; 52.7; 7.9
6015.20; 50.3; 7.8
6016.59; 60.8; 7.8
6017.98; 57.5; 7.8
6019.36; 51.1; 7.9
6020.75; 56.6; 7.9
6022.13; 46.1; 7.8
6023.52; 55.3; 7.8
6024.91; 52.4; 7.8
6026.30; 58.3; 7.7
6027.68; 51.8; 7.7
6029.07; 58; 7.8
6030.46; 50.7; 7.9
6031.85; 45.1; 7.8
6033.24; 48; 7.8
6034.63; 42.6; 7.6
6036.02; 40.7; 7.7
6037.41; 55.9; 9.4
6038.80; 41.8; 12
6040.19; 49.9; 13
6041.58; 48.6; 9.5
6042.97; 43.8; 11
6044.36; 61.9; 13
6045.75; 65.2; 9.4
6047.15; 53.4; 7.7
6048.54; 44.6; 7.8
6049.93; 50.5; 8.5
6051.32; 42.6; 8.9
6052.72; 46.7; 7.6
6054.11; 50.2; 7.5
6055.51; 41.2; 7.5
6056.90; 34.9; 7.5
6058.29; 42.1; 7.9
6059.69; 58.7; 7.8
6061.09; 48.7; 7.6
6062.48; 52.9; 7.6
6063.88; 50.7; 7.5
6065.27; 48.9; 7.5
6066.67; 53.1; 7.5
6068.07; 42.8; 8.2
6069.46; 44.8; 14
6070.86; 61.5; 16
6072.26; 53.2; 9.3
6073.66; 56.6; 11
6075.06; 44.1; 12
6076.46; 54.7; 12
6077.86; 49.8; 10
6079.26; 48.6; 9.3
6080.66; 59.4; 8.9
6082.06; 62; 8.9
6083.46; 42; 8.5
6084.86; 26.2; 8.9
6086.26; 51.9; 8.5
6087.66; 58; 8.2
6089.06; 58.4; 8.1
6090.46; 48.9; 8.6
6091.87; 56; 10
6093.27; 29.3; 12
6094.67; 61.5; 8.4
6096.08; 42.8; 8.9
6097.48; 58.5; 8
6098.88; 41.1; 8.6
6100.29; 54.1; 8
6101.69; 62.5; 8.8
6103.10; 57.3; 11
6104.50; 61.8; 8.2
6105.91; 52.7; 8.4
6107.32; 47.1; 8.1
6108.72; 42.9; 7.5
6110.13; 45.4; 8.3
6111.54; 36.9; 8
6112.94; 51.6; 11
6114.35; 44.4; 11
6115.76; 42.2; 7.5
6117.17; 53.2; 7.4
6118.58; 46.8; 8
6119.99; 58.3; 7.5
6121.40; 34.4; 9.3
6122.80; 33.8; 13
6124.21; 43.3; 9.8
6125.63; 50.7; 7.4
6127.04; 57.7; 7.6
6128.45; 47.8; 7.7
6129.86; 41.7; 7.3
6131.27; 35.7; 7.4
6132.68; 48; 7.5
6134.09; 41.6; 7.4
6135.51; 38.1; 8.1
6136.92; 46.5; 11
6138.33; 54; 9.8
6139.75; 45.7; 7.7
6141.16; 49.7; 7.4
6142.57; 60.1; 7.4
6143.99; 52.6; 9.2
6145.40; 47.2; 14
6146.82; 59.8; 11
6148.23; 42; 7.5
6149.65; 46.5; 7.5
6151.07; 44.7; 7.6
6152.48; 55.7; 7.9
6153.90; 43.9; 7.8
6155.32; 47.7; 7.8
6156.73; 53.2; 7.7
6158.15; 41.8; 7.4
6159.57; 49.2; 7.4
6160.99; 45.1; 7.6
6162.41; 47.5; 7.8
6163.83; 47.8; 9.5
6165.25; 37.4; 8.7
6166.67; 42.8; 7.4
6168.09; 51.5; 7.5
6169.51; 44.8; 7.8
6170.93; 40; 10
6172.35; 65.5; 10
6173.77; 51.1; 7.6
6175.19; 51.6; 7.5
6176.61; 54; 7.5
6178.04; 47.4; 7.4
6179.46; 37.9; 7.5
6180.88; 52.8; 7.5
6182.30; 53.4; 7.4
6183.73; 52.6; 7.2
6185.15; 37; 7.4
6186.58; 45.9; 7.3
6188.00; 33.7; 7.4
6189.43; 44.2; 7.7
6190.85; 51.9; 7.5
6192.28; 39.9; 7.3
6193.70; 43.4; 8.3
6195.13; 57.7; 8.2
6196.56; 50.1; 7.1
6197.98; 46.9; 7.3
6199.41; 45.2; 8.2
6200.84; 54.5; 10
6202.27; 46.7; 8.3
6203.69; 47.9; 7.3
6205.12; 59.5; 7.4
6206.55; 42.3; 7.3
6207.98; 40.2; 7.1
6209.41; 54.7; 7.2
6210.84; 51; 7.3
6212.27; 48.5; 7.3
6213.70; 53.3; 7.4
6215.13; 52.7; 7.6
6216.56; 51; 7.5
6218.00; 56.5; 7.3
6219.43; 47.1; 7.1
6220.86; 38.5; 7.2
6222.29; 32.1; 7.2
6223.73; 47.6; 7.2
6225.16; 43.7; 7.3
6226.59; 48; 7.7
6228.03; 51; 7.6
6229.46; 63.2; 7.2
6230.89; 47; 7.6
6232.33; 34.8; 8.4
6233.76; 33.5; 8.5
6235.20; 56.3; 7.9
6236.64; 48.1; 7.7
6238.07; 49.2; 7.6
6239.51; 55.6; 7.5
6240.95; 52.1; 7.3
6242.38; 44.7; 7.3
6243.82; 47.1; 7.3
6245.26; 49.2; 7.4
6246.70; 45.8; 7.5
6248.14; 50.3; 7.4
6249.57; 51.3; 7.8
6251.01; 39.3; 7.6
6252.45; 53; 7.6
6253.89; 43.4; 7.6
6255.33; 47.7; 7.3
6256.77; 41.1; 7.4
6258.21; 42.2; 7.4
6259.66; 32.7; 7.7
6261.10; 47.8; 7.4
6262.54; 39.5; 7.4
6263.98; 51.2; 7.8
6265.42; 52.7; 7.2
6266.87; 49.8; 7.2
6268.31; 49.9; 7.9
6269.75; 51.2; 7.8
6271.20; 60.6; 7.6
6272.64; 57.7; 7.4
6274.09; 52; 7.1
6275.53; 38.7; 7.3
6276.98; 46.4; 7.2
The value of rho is 0.982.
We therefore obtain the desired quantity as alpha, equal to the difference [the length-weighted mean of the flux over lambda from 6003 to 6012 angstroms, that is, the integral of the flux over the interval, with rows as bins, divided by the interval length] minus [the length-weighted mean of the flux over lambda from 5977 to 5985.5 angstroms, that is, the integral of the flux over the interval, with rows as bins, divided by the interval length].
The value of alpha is -8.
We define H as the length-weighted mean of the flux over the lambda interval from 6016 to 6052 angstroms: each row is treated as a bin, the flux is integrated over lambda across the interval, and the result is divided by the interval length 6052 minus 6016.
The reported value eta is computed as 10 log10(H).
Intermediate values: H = 51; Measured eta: 17.10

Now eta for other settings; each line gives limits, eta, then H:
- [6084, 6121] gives 16.94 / 49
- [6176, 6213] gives 16.78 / 48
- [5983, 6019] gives 17.10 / 51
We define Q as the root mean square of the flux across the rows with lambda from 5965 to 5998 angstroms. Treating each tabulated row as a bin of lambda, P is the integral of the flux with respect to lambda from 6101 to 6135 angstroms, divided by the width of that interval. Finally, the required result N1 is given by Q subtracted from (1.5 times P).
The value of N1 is 17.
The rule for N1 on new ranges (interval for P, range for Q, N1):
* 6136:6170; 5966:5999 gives 19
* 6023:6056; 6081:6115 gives 24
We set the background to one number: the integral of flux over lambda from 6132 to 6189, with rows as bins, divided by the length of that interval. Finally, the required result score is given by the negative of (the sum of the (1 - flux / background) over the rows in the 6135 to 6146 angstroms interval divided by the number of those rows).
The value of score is 0.03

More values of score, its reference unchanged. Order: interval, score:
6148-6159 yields -0.02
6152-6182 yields 0.01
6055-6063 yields -0.03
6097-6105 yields 0.17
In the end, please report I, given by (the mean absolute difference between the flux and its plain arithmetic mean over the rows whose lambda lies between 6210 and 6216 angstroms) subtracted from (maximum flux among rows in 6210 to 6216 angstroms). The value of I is 52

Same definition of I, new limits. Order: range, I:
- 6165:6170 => 47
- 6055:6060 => 51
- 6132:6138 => 44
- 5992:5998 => 57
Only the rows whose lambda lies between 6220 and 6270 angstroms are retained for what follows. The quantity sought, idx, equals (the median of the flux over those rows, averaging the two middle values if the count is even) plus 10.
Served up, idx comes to 57.8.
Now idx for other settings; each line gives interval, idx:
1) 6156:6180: 57.5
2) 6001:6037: 60.5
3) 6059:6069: 60.7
